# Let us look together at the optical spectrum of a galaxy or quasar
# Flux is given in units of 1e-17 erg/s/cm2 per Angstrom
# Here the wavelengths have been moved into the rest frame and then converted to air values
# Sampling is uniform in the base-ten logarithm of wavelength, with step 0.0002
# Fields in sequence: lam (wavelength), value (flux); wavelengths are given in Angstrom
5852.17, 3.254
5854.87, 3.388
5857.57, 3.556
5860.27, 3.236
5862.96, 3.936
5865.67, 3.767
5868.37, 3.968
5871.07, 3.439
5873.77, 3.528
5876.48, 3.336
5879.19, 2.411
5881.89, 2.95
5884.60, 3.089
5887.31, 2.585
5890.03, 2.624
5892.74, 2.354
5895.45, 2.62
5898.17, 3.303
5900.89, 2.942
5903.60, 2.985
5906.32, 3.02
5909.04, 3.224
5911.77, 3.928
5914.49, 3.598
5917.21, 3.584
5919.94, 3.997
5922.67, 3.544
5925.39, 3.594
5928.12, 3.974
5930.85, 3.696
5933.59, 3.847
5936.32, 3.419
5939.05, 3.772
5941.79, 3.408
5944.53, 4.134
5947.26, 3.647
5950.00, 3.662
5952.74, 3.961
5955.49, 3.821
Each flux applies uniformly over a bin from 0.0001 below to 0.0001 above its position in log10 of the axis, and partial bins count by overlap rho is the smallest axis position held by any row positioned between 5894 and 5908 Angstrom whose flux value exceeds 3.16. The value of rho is 5898.17 Angstrom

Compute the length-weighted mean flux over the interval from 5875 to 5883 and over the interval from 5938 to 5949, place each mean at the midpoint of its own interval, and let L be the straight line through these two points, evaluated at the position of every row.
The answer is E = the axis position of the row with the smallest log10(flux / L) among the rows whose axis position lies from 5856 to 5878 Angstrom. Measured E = 5876.48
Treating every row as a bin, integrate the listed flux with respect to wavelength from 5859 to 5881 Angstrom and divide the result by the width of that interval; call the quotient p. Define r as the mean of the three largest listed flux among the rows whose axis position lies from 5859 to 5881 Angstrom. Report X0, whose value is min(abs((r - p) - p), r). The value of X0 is 3.0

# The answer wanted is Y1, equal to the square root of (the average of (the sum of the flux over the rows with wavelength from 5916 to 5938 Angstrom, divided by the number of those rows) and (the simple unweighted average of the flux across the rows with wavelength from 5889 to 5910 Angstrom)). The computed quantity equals 1.82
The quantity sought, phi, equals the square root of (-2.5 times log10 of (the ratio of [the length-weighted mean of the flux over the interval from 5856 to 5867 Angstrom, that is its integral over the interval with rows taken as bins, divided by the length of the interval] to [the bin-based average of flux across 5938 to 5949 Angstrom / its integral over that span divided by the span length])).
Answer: 0.19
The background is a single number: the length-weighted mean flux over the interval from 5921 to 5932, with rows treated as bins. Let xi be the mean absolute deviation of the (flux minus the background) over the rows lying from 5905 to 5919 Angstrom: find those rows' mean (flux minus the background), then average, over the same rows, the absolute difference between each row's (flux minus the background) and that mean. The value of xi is 0.28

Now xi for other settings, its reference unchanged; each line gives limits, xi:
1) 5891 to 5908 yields 0.26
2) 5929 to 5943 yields 0.17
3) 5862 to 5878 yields 0.23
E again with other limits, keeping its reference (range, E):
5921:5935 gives 5922.67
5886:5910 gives 5892.74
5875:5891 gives 5879.19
